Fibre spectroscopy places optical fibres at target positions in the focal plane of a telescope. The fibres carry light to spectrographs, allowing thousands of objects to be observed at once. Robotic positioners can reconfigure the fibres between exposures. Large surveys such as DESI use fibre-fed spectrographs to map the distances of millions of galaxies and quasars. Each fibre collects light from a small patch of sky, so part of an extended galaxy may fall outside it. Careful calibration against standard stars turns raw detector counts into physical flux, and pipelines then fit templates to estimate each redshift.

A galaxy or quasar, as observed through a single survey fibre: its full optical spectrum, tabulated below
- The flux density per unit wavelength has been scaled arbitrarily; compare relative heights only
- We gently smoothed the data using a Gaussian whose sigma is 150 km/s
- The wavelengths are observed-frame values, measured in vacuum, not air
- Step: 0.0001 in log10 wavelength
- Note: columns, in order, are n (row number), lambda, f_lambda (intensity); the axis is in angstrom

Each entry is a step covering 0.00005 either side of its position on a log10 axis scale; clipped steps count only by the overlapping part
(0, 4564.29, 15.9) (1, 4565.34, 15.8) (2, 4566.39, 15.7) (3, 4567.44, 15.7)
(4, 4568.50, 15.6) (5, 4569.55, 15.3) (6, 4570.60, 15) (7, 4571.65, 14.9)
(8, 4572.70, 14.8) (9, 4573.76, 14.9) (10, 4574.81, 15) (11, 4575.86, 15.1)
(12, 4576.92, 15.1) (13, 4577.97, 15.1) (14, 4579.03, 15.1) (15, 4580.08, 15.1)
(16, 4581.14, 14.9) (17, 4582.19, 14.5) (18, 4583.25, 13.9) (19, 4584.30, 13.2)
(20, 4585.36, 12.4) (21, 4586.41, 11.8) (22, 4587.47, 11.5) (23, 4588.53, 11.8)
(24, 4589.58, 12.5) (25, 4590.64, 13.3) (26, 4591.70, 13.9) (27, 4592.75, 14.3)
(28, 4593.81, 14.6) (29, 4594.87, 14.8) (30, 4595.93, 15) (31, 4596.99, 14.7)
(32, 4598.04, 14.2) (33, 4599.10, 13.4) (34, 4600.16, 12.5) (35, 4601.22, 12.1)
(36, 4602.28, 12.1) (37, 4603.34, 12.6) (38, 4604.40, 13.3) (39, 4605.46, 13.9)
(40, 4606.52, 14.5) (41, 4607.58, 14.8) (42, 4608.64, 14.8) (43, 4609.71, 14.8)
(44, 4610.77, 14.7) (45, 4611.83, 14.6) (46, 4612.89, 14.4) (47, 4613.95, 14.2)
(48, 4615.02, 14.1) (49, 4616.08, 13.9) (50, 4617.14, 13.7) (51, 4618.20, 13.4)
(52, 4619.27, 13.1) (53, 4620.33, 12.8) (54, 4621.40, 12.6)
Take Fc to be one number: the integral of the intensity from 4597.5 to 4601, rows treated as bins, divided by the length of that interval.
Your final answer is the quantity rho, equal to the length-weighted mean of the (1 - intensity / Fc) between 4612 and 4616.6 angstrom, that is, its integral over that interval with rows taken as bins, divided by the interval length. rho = -0.07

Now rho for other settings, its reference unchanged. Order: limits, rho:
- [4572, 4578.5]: -0.13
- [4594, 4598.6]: -0.10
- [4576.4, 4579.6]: -0.14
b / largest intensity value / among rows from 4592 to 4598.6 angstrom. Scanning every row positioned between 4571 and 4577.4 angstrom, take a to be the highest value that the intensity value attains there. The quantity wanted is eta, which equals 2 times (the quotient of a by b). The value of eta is 2.01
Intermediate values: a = 15.1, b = 15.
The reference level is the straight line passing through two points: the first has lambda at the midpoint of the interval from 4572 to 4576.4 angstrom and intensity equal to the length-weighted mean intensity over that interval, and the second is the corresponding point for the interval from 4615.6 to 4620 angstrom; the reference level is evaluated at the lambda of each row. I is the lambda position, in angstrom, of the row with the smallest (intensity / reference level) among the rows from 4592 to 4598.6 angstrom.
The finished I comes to 4592.75 angstrom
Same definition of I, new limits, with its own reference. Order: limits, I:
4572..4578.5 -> 4572.70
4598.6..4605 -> 4601.22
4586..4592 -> 4587.47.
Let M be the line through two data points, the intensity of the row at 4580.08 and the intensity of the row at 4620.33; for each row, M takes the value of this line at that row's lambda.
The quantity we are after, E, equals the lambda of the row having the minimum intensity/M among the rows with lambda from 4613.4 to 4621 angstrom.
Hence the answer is 4620.33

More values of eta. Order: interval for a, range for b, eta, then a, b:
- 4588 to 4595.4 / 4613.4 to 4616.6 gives 2.08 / 14.8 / 14.2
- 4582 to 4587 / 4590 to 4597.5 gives 1.93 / 14.5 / 15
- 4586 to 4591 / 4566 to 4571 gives 1.69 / 13.3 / 15.7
